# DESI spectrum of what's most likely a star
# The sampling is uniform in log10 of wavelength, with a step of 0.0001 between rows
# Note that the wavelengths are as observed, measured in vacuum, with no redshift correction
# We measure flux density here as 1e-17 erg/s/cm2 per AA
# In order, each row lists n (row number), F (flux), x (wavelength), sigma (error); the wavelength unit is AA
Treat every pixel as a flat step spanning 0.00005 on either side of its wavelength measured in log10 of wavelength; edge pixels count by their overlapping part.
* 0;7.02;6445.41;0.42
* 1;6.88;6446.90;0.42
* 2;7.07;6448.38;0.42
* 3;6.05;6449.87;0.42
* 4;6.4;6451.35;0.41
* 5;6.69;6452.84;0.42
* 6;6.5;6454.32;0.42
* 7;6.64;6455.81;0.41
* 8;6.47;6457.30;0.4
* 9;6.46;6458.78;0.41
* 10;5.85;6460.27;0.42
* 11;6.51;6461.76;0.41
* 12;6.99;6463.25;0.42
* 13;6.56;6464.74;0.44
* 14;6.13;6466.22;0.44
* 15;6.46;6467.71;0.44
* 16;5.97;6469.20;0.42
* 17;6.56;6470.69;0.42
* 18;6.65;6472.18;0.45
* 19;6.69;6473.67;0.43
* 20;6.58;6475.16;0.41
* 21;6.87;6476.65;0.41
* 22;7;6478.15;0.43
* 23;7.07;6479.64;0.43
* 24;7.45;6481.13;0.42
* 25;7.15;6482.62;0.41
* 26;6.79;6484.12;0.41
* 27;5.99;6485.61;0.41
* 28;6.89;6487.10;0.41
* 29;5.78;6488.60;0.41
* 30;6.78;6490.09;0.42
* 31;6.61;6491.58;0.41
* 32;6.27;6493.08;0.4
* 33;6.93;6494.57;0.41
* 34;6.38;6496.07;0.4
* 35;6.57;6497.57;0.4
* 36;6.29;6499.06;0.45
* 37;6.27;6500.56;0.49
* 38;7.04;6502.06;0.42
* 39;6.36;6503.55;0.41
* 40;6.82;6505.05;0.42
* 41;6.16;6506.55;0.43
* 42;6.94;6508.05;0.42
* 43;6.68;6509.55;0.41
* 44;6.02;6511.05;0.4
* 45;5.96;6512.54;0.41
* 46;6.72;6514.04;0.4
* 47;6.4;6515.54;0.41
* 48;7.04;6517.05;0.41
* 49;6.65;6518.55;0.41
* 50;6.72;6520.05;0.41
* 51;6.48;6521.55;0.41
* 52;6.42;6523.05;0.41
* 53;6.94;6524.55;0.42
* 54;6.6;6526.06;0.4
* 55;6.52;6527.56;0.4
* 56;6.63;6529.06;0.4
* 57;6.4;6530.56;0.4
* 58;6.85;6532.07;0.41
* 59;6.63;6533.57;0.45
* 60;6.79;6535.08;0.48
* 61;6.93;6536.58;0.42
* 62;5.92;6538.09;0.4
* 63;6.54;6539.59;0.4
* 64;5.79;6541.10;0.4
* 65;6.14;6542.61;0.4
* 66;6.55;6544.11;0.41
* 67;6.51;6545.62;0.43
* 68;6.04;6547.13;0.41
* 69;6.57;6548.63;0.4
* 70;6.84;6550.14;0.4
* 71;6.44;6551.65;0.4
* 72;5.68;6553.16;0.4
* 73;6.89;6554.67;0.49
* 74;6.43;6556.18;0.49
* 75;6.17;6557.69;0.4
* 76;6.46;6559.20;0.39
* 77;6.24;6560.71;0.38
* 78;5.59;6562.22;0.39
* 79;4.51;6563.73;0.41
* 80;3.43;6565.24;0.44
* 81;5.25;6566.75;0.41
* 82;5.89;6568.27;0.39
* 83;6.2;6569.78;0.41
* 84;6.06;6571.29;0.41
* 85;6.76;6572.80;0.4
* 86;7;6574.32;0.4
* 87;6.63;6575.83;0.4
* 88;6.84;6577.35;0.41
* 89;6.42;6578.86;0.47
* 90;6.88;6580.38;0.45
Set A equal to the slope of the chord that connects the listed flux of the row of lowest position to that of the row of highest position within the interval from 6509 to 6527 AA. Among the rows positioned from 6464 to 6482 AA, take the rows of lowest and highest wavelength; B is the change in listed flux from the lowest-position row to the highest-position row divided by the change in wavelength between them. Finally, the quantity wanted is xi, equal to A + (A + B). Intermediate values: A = -0.005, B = 0.05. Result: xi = 0.04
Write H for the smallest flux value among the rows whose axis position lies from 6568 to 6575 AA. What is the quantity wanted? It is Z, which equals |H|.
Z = 5.89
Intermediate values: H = 5.89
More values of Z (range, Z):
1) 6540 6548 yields 5.79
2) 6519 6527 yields 6.42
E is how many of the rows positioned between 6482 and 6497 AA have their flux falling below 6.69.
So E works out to 5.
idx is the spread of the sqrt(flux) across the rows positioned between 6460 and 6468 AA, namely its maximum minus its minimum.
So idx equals 0.225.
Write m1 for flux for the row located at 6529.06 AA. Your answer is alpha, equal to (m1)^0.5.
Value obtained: 2.57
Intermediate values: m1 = 6.63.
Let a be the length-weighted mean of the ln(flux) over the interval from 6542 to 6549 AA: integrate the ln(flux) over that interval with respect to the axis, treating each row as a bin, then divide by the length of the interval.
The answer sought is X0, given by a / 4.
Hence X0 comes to 0.463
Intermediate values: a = 1.85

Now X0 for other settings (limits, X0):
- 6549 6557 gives 0.465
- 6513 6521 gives 0.474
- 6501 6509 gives 0.473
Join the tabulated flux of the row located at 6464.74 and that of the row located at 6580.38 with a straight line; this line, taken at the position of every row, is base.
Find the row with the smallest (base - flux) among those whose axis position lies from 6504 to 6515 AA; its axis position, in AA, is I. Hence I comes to 6508.05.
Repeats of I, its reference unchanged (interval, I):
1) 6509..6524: 6517.05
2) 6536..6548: 6536.58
